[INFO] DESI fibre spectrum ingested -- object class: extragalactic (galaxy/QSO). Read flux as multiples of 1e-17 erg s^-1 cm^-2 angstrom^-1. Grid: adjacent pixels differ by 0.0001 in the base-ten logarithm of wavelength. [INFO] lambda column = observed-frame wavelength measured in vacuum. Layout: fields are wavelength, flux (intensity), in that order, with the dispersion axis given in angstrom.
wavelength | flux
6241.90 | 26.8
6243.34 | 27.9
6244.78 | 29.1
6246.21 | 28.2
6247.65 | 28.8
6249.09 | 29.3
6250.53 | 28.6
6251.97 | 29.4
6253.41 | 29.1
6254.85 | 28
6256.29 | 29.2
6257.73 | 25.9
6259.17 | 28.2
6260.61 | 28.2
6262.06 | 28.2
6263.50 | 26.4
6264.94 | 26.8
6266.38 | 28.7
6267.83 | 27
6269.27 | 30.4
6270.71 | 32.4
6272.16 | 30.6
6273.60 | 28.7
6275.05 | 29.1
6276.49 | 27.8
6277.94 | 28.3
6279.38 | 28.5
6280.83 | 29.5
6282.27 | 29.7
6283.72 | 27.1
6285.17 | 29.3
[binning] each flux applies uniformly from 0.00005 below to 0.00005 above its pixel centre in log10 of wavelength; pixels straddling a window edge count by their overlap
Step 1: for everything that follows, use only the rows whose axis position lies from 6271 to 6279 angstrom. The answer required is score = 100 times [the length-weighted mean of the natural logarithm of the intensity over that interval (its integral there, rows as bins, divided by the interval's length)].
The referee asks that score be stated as 337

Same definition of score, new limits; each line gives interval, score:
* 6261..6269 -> 332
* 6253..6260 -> 333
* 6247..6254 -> 337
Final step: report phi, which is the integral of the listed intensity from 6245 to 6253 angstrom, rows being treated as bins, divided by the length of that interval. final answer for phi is 28.9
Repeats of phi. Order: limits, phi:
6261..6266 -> 27.3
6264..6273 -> 29.2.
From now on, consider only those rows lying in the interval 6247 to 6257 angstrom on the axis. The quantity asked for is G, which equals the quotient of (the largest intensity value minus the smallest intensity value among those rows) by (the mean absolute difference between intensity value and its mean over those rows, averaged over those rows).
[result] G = 3.6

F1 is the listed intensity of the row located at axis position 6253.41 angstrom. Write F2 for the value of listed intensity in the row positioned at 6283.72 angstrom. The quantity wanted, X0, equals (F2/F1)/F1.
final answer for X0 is 0.0320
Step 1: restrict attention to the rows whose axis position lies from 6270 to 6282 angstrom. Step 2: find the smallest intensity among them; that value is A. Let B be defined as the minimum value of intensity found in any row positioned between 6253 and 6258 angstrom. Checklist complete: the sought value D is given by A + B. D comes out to 53.7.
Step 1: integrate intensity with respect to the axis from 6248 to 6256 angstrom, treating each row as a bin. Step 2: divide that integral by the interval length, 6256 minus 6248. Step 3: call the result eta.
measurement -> 28.9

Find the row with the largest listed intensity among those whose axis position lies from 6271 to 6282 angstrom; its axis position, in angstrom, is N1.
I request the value 6272.16 angstrom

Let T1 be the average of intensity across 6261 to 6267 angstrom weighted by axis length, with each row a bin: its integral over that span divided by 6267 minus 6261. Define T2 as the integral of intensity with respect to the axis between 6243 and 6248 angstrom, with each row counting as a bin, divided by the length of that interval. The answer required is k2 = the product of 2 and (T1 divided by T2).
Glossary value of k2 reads 1.93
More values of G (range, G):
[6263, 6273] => 3.1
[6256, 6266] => 3.2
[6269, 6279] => 3.5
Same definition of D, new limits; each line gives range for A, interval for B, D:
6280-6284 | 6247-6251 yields 55.7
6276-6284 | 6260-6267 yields 53.5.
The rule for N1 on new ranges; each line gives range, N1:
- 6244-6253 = 6251.97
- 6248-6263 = 6251.97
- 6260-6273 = 6270.71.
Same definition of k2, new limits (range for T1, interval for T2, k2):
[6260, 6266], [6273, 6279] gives 1.93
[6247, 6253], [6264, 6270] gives 2.06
